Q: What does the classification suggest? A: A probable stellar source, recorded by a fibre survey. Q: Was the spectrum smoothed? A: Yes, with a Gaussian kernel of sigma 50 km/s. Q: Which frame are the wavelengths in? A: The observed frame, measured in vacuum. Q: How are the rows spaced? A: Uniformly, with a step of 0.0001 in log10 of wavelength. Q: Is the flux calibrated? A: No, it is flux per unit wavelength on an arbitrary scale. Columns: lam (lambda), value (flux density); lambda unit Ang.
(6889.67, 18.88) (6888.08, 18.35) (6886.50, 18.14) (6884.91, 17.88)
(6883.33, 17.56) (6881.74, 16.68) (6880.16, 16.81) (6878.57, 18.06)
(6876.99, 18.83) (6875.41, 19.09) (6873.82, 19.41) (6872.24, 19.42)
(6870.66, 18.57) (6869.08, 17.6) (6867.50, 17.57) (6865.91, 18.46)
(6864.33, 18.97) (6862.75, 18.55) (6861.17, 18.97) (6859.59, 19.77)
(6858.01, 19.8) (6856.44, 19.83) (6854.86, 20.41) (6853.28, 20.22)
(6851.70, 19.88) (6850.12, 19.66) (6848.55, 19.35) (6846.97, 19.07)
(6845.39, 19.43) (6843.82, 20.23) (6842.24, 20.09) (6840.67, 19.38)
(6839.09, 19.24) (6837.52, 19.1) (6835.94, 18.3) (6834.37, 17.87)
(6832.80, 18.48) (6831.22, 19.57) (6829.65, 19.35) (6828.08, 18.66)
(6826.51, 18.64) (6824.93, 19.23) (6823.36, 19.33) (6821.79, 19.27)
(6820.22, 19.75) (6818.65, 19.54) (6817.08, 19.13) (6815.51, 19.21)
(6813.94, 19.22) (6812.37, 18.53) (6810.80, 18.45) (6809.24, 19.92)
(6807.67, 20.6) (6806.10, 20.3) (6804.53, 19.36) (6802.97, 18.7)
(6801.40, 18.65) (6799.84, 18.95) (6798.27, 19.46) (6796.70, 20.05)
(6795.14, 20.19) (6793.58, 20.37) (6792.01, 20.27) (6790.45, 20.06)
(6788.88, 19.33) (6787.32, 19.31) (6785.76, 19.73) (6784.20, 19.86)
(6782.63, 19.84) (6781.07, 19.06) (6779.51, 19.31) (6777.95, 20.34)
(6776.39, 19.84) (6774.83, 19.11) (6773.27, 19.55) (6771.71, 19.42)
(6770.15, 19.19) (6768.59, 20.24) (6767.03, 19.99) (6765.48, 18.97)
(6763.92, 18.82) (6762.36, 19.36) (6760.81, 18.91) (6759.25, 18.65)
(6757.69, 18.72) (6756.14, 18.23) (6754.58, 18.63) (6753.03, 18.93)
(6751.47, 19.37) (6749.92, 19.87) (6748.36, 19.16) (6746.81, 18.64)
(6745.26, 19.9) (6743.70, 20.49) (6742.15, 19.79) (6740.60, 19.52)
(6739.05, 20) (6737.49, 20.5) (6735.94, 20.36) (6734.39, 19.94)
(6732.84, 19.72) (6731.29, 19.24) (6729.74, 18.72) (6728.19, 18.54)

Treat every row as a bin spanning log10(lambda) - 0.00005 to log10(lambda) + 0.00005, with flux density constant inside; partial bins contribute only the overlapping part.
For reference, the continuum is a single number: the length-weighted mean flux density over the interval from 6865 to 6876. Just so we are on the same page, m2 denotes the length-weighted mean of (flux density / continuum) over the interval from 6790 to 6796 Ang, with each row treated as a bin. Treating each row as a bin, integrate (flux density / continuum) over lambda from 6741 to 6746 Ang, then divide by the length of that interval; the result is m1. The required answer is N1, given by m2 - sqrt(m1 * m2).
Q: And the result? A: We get 0.007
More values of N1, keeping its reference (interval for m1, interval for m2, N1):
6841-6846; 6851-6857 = 0.005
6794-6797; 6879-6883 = -0.085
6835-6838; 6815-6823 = 0.021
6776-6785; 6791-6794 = 0.016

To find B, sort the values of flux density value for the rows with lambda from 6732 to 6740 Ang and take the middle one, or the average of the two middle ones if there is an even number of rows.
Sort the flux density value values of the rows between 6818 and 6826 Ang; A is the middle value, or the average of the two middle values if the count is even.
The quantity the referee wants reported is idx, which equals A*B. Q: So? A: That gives 387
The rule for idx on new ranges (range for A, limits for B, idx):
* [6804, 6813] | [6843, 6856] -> 388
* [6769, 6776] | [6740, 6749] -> 379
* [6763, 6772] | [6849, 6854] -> 384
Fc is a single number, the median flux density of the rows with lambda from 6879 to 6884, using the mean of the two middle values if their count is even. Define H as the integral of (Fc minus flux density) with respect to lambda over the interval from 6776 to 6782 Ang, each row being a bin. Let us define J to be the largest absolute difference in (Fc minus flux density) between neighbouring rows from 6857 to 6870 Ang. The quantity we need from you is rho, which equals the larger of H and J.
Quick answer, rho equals 0.89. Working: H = -17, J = 0.89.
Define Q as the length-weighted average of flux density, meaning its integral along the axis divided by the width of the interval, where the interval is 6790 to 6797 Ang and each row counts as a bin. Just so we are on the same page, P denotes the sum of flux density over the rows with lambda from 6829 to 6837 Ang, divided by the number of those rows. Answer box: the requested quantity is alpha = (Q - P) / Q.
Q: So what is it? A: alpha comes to 0.075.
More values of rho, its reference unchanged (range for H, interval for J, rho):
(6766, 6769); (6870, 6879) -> 0.85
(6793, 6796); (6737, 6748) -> 1.26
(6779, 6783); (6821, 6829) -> 0.59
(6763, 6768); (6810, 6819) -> 0.69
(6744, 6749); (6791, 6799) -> 0.59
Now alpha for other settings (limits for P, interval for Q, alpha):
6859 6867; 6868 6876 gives -0.009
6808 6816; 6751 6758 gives -0.016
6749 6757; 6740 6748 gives 0.033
